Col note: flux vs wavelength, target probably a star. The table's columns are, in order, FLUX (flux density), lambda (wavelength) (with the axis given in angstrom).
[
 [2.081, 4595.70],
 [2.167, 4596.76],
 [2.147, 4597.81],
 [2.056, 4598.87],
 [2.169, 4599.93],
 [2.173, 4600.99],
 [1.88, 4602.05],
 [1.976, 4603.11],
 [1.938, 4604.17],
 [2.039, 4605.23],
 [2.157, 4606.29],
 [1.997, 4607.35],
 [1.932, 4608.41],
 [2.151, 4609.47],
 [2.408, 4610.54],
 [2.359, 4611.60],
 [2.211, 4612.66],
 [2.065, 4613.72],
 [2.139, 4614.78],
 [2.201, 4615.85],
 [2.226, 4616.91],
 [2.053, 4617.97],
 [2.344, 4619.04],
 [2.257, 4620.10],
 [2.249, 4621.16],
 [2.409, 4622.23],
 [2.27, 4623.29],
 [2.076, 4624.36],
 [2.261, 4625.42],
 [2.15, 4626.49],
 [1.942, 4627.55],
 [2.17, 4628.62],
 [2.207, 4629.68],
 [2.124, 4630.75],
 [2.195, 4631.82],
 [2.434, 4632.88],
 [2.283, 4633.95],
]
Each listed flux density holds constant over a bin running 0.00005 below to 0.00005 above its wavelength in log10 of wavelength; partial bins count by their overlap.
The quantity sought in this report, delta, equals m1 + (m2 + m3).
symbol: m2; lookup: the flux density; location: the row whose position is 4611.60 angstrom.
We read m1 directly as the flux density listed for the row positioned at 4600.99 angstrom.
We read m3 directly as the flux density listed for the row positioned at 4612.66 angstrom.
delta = 6.74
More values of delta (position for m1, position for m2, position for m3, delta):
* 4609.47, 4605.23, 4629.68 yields 6.40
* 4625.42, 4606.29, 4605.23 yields 6.46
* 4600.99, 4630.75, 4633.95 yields 6.58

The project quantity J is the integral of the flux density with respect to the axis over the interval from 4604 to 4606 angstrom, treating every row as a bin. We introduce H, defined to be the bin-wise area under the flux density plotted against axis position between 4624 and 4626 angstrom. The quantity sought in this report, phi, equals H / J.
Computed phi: 1.08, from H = 4.35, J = 4.04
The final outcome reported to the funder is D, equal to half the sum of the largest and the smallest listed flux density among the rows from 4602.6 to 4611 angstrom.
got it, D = 2.17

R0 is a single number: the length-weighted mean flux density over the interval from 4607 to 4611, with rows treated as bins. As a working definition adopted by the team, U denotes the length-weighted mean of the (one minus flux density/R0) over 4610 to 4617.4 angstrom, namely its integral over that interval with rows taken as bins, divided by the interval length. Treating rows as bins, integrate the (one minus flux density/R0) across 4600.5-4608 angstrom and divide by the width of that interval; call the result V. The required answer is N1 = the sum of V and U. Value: -0.01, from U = -0.05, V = 0.05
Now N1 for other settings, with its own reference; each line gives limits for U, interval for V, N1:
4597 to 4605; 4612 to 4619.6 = 0.00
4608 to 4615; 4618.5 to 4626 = -0.10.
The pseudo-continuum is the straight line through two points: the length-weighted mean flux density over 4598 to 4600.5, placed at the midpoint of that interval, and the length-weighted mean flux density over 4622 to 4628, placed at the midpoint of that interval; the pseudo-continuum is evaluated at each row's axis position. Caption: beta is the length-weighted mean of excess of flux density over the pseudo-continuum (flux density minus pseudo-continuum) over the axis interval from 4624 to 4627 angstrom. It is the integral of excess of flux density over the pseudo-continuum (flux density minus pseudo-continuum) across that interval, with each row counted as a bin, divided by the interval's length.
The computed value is -0.01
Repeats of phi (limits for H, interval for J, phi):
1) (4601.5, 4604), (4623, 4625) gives 1.11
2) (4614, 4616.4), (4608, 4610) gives 1.26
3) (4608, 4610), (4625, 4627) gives 0.93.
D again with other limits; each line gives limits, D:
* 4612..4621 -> 2.20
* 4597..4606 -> 2.03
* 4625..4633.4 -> 2.19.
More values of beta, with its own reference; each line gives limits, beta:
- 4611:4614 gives 0.08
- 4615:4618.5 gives 0.00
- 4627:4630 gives -0.09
